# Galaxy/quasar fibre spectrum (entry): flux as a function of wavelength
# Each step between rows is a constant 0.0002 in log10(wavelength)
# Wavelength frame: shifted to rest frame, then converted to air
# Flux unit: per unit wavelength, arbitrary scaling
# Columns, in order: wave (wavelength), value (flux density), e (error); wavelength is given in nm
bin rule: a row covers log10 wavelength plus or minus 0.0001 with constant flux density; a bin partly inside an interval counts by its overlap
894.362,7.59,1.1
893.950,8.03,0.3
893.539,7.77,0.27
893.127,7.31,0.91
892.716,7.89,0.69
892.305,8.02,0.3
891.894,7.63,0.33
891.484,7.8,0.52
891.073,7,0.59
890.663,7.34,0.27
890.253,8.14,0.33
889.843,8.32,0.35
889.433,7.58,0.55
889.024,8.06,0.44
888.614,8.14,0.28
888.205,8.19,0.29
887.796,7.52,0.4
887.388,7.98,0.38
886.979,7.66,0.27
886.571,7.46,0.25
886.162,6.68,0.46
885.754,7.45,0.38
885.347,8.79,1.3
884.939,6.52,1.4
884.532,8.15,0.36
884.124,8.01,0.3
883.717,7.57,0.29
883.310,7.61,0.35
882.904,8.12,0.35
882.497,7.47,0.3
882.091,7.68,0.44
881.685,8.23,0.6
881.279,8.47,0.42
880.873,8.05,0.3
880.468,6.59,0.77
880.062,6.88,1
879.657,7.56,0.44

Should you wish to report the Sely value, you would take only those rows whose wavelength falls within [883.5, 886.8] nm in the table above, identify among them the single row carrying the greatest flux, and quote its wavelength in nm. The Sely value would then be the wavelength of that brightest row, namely 885.347 nm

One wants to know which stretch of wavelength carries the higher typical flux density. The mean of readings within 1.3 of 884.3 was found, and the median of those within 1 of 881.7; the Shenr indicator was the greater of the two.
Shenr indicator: 8.05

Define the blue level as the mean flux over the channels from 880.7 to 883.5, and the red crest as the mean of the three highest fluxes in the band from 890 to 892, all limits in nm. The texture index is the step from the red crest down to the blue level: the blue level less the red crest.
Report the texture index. 0.09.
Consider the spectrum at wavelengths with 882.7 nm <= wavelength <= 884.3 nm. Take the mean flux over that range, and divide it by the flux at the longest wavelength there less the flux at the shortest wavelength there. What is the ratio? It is -71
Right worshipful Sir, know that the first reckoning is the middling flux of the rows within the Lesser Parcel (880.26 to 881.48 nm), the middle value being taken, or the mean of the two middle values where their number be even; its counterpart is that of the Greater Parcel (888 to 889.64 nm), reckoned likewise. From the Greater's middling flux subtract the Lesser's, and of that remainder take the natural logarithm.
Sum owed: -3.0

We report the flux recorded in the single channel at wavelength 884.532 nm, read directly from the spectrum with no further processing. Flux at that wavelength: 8.15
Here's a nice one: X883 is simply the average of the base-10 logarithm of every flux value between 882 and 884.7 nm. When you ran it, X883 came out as 0.892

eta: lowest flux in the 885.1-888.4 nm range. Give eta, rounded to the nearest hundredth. 6.68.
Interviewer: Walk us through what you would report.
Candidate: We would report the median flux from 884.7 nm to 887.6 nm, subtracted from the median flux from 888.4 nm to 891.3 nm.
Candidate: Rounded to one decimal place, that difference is 0.6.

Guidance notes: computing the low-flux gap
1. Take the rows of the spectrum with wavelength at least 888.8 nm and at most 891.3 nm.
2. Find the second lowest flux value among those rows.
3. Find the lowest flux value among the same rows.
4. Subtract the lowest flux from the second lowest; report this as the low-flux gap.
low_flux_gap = 0.34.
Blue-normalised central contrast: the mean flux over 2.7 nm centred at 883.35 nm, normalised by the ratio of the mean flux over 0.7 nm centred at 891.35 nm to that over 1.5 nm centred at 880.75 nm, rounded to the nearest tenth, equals 7.9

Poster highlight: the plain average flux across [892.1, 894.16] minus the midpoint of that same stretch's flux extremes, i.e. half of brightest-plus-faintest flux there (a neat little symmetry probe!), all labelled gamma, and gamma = 0.13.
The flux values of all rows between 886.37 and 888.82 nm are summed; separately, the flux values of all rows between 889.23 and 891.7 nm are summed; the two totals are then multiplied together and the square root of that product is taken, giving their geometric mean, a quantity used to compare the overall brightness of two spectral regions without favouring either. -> 46.6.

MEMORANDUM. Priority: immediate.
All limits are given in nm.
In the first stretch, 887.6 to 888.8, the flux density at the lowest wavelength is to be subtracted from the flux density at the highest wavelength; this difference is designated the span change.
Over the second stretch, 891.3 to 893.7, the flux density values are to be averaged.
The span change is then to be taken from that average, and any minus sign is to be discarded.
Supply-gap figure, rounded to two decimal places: 7.12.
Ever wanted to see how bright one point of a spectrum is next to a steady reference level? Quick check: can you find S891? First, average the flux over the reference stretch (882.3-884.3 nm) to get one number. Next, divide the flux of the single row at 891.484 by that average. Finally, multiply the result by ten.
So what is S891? 10.1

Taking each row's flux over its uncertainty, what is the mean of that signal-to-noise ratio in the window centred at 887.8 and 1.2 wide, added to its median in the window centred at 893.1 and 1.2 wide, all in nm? 34.1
